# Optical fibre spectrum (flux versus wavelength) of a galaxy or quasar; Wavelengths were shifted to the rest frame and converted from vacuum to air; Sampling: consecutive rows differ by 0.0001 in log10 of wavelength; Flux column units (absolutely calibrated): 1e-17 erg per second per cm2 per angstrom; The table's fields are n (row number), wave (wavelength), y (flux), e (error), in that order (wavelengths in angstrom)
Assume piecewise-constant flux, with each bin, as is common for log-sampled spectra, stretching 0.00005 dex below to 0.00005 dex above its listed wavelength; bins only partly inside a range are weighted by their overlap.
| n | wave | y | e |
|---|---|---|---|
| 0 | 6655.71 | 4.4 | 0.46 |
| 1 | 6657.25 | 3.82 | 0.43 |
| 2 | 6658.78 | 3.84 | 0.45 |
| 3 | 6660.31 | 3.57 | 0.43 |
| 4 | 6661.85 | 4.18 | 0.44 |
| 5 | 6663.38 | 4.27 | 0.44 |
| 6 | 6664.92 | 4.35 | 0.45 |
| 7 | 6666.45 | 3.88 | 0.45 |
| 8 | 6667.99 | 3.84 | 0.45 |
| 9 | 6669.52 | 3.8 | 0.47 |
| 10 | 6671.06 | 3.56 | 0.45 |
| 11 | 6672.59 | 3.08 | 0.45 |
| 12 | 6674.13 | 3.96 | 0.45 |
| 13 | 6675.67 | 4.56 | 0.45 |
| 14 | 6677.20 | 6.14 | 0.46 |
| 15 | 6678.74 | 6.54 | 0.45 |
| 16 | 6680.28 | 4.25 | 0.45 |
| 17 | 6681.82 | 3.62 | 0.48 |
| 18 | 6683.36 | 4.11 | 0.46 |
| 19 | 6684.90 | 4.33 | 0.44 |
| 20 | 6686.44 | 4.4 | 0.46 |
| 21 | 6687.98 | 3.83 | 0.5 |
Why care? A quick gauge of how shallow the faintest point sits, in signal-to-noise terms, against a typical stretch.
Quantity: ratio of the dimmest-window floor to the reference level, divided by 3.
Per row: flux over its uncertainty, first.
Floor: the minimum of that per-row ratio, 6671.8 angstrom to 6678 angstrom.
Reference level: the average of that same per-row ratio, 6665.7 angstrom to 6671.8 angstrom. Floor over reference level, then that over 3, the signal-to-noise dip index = 0.28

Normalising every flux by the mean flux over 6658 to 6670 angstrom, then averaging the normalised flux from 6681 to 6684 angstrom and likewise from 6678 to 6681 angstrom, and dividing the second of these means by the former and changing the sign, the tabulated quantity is -1.40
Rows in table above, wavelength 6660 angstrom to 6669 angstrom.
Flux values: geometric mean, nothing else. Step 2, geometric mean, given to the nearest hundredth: 4.01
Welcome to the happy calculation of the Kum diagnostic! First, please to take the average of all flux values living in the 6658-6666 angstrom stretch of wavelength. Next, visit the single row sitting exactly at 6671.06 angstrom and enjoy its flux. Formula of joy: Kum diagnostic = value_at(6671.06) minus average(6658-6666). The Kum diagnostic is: -0.5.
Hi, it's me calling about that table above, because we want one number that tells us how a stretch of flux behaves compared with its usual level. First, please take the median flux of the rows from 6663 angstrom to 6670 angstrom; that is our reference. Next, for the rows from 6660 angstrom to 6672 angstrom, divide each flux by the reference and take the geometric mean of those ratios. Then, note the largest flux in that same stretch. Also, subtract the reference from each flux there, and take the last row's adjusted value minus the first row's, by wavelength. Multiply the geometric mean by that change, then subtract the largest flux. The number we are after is -4.4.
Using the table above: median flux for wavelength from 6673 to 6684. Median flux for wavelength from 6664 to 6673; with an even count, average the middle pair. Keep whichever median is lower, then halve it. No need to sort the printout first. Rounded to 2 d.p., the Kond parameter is 1.91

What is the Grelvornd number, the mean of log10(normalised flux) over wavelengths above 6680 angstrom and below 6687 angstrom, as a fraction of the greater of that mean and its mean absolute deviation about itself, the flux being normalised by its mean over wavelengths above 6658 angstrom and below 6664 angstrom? 0.7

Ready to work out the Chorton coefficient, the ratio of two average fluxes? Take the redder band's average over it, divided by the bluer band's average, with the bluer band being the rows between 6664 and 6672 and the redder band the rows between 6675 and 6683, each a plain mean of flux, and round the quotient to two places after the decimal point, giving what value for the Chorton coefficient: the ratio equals 1.29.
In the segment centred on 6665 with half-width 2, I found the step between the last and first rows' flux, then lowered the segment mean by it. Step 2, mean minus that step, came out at 4.6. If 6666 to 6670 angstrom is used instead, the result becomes 3.9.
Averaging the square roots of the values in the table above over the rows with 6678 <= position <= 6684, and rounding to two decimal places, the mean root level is 2.14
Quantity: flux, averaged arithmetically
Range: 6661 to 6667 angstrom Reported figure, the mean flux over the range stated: 4.17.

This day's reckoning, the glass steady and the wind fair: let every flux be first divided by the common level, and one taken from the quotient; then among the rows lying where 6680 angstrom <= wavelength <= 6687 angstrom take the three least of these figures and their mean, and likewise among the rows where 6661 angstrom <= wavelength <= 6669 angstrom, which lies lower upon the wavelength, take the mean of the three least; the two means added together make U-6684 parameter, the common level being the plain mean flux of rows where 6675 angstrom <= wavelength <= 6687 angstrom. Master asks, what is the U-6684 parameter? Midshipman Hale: -0.32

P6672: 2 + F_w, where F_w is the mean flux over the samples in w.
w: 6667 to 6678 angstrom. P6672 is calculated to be 6.1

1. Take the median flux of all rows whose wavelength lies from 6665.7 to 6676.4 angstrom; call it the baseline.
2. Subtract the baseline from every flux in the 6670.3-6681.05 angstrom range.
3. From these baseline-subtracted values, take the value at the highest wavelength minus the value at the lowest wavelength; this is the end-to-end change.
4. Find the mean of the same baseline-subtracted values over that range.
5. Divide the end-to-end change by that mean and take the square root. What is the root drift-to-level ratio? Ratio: 0.96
